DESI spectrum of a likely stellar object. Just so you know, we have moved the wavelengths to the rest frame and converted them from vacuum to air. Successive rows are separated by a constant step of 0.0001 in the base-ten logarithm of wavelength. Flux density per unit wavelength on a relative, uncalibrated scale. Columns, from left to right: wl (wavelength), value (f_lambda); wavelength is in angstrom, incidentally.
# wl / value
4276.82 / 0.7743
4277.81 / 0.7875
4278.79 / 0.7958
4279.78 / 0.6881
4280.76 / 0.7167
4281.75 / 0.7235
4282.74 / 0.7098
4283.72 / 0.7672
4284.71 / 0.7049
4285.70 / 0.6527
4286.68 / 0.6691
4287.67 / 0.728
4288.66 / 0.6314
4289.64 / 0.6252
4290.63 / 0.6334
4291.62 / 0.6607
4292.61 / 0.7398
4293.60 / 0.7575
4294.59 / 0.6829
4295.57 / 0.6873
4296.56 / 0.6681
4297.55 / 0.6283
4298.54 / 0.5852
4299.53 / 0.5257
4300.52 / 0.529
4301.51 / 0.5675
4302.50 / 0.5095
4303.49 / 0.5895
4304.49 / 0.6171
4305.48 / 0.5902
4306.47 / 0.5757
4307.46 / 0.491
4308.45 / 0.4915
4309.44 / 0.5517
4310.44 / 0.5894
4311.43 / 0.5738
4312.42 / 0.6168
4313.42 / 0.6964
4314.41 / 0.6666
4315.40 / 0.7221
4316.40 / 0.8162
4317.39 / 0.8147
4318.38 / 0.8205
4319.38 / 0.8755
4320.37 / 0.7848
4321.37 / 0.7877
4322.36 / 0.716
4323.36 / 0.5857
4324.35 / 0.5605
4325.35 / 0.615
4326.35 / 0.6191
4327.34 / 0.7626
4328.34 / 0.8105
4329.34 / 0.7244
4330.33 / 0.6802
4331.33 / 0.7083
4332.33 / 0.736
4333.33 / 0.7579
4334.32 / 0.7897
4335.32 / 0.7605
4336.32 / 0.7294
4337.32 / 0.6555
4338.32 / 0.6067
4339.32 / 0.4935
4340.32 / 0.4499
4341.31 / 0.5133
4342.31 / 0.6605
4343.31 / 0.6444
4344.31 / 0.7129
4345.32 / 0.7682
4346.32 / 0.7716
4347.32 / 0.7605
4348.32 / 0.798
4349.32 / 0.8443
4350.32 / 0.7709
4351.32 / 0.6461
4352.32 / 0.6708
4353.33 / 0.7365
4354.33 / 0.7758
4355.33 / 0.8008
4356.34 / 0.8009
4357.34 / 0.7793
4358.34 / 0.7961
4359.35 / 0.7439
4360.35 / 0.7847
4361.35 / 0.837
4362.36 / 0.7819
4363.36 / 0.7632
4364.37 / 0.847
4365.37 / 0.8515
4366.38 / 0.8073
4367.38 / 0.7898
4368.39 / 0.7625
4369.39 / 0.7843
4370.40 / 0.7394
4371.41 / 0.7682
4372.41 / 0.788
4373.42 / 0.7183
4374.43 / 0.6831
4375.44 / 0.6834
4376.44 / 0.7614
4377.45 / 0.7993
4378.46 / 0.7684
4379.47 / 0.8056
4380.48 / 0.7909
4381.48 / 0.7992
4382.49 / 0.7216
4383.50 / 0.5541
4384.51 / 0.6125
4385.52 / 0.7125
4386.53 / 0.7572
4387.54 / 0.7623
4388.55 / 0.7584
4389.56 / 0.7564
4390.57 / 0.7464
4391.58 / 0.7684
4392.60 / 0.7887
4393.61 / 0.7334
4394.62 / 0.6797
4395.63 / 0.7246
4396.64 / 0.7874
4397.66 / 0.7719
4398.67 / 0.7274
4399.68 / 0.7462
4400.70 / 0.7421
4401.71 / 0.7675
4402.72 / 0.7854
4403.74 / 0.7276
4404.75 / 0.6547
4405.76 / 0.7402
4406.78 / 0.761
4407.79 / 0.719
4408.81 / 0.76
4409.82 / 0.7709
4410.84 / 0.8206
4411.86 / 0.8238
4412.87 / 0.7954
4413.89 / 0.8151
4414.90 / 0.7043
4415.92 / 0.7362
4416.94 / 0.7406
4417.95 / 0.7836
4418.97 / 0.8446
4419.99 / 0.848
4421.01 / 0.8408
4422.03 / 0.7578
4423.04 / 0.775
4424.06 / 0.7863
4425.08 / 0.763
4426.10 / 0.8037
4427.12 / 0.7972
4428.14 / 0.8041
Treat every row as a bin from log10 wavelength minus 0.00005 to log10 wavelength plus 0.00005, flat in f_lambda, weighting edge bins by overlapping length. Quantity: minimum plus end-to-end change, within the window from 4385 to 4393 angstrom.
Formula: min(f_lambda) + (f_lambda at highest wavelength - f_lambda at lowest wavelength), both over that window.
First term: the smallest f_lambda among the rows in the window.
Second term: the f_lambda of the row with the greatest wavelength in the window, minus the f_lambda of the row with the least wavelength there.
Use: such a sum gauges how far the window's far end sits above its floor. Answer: 0.79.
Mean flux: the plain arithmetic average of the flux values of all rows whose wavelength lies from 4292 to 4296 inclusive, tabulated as 0.72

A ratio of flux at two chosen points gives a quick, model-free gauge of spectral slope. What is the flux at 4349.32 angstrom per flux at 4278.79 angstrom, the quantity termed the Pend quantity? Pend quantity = 1.06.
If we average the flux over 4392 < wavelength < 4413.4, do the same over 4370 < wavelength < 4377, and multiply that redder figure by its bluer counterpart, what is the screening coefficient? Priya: 0.55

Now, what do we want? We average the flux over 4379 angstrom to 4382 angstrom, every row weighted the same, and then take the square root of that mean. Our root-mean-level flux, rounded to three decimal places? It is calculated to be 0.894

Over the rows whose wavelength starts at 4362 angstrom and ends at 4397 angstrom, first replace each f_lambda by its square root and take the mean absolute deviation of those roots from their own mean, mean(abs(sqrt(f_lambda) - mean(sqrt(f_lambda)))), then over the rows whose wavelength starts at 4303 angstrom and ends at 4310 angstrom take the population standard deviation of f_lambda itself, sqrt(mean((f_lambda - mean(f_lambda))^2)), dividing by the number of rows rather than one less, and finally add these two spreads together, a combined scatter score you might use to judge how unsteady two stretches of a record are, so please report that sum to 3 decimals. 0.070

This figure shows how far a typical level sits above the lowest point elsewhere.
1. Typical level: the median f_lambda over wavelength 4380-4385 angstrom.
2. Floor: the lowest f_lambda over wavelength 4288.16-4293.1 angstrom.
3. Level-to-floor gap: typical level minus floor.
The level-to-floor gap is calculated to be 0.10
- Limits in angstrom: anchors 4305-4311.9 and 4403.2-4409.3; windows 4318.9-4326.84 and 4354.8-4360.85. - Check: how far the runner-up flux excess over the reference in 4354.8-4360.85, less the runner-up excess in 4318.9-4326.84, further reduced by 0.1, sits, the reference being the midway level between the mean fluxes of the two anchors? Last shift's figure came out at -0.09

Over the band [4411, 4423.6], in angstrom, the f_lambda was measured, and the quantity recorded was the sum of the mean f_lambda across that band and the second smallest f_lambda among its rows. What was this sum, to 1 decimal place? 1.5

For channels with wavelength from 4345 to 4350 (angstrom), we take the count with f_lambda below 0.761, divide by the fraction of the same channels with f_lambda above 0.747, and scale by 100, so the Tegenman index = 100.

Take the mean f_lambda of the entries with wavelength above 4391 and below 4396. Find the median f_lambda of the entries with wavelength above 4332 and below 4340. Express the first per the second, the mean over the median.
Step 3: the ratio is 1.01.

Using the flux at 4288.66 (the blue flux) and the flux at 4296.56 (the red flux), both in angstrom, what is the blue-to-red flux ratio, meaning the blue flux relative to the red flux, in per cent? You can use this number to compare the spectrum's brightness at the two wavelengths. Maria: 95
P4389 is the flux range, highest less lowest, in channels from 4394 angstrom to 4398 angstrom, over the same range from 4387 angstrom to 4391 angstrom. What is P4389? 6.77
